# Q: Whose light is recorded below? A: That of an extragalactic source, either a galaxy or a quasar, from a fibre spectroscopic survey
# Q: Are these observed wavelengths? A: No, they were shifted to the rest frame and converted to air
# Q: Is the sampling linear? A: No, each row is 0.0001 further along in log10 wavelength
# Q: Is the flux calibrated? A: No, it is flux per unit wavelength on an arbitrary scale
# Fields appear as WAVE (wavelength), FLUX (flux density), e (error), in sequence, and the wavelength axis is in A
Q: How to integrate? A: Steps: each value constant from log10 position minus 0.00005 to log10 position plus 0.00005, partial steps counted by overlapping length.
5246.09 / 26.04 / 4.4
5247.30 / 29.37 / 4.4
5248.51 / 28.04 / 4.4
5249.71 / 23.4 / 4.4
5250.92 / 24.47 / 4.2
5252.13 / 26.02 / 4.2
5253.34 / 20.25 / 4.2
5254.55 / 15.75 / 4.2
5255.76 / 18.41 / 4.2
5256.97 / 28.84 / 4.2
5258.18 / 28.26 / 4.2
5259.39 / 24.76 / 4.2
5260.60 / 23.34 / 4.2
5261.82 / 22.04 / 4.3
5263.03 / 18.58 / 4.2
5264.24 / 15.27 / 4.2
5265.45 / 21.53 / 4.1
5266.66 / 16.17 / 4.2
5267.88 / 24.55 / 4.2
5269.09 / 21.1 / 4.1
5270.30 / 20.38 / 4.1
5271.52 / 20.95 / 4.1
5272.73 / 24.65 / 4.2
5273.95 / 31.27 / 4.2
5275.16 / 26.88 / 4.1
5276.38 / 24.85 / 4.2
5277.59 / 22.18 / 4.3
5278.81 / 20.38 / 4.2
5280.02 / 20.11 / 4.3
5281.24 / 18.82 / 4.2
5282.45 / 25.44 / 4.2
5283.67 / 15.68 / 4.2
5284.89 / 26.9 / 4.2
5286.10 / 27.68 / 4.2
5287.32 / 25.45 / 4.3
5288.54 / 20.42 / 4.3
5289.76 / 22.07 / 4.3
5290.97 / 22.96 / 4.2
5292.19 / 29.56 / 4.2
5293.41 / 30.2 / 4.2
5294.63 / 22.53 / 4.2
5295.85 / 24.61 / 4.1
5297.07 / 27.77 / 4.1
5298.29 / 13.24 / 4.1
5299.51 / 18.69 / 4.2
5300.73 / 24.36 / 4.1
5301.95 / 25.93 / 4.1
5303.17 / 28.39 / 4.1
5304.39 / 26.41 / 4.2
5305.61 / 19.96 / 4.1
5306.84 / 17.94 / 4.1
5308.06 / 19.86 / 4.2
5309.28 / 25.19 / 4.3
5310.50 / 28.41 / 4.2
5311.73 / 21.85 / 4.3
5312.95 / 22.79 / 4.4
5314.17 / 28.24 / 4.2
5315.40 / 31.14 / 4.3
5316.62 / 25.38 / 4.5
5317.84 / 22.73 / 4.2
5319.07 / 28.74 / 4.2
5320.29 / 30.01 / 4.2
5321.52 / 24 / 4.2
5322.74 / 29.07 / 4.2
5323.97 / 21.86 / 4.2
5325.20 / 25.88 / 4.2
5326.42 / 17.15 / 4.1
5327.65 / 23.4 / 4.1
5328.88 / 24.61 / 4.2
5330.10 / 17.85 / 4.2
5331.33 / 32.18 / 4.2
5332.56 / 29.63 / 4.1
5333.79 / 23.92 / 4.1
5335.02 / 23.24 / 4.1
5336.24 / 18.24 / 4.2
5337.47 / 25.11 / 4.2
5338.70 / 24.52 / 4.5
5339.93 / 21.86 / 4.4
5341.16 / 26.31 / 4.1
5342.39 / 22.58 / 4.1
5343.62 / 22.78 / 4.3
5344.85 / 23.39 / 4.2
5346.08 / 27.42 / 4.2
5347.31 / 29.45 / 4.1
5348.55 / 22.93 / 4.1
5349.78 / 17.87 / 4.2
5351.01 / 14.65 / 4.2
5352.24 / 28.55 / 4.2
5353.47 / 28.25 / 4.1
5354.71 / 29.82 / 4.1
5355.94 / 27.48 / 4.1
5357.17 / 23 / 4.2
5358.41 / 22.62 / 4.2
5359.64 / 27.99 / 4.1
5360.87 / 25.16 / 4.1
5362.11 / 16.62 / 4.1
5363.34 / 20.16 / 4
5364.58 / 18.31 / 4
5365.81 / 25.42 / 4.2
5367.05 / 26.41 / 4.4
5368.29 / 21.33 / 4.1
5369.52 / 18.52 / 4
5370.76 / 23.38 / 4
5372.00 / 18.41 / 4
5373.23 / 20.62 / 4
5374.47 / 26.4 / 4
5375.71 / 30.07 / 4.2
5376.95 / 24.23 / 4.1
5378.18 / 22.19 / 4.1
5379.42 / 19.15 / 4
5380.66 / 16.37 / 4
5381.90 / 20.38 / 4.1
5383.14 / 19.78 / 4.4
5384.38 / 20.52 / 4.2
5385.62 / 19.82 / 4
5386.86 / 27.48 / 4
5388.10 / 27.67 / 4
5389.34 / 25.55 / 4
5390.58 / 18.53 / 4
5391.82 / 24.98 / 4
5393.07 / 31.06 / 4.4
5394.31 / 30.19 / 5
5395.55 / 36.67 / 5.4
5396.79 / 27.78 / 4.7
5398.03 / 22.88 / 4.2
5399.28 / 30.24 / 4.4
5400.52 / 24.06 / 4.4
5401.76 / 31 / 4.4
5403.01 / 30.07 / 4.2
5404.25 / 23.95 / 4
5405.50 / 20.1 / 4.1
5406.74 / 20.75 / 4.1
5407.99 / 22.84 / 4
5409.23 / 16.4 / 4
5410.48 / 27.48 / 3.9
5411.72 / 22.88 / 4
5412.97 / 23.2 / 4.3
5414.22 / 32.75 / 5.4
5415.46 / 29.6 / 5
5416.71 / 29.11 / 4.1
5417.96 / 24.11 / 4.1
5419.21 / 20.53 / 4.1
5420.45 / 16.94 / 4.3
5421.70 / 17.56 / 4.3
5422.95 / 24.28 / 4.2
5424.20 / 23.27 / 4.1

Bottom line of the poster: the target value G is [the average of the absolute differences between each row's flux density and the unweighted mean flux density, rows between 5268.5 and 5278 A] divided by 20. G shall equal 0.144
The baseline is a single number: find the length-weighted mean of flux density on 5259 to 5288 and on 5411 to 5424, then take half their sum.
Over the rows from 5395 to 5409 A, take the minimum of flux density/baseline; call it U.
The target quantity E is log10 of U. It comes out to -0.063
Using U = 0.86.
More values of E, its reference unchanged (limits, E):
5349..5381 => -0.201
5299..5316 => -0.113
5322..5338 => -0.132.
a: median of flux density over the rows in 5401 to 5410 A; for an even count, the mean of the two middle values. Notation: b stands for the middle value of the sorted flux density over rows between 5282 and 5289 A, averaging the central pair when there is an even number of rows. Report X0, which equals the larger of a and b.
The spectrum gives 25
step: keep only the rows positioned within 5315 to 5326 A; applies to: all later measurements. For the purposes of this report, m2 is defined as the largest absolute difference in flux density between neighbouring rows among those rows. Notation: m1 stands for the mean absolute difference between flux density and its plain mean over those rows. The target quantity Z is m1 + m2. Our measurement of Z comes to 10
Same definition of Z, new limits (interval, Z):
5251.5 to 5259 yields 15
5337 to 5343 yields 6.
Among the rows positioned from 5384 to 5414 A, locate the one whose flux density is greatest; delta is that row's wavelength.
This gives 5395.55 A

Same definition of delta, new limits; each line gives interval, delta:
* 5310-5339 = 5331.33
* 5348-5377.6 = 5375.71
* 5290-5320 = 5315.40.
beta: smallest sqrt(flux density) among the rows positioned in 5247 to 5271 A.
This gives 3.91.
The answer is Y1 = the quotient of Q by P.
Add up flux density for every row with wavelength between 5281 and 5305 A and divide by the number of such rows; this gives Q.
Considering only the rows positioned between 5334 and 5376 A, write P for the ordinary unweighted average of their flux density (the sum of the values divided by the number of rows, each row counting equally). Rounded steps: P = 23.5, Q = 23.86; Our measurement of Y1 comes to 1.02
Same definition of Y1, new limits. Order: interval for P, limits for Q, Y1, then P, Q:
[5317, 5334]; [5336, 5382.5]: 0.92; 25.1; 23.10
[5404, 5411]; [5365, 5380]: 1.05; 21.9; 23.01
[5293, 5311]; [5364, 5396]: 1.00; 23.6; 23.59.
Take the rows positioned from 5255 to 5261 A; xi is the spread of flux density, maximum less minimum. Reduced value 10.4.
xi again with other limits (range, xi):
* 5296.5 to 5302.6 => 14.5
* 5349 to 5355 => 15.2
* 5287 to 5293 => 9.1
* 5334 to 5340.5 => 6.9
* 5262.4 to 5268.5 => 9.3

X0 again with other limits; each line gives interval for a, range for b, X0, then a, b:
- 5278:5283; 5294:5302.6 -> 24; 20.2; 24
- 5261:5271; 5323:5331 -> 23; 20.7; 23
